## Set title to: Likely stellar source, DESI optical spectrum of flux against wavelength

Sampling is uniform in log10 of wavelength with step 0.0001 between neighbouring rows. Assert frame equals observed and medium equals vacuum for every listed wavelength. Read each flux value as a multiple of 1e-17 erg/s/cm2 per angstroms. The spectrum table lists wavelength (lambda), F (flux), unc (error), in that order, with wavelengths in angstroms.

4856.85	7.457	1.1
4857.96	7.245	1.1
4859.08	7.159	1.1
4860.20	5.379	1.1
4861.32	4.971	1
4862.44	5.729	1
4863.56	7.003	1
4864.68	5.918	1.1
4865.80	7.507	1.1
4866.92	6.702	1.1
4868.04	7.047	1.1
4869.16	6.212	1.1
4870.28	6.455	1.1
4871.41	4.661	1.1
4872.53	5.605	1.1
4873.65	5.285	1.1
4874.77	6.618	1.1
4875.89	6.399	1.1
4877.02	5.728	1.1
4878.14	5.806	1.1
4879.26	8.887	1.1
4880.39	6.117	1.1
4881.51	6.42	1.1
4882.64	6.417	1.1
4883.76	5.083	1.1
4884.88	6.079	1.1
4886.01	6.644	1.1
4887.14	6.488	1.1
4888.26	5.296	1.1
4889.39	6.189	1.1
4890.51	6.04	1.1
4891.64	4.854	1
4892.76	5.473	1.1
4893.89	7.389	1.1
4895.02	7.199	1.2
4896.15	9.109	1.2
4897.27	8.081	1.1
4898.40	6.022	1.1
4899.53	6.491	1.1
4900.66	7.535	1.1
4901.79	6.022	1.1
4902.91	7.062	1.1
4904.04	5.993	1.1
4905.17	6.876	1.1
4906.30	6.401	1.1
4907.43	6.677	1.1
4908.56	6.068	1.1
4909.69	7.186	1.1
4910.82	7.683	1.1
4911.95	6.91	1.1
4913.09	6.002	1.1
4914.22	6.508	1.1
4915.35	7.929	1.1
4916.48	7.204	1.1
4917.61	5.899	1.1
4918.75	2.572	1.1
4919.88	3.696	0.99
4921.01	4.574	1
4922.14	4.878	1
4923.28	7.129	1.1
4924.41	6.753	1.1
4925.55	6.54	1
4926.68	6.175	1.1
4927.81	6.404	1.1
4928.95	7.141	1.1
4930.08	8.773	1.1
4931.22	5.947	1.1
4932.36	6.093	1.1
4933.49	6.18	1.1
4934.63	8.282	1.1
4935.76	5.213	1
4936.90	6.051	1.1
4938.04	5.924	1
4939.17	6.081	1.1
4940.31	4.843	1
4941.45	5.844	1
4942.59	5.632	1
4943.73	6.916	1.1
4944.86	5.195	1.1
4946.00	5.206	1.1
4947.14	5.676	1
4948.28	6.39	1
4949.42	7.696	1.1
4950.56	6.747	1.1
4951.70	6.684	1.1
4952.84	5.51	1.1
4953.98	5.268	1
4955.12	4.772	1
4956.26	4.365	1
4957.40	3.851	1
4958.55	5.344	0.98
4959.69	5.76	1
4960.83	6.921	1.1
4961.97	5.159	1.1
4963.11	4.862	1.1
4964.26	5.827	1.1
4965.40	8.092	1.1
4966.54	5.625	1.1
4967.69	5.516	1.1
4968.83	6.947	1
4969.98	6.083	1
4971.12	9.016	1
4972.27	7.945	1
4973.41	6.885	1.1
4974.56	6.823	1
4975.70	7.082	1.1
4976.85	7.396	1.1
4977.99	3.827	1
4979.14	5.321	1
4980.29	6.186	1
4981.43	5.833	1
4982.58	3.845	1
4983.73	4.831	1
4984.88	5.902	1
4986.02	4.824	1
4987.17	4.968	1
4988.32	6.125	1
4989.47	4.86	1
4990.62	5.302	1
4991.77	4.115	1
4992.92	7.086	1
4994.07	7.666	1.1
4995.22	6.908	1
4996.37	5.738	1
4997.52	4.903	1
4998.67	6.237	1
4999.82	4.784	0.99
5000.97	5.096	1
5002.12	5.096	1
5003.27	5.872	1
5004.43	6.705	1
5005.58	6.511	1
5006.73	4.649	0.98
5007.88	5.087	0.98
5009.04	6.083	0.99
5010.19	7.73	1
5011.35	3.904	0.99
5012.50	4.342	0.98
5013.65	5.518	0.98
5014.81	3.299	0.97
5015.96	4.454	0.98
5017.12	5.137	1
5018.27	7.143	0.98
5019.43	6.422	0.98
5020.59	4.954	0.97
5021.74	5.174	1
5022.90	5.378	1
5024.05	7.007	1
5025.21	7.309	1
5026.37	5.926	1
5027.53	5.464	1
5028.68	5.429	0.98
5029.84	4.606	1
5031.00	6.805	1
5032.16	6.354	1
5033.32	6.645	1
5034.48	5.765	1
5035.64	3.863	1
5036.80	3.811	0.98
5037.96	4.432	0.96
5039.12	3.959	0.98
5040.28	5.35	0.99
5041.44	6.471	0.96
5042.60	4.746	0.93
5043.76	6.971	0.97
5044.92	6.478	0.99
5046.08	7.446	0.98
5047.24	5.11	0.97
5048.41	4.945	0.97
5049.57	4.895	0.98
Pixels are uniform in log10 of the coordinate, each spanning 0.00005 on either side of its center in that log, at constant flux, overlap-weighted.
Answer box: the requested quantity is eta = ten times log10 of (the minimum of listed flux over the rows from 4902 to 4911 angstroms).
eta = 7.8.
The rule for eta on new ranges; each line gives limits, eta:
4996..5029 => 5.2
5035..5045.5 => 5.8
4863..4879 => 6.7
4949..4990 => 5.8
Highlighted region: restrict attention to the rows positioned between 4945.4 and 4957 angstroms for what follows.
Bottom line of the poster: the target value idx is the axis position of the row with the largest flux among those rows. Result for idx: 4949.42 angstroms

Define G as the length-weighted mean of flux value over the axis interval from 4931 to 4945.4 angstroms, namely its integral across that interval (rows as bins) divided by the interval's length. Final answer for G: 6.02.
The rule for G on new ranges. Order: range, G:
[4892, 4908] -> 6.86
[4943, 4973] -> 6.06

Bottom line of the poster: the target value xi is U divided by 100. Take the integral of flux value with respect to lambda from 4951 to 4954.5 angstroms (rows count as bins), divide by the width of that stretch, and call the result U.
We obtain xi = 0.059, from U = 5.9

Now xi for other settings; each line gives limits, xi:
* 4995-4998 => 0.058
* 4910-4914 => 0.068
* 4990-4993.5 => 0.055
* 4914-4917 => 0.073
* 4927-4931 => 0.072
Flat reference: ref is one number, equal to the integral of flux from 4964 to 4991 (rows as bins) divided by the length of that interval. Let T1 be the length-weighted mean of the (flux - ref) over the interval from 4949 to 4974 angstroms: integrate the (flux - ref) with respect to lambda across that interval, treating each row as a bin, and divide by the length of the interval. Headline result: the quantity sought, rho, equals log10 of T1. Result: -1.1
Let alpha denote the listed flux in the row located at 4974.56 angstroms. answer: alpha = 6.823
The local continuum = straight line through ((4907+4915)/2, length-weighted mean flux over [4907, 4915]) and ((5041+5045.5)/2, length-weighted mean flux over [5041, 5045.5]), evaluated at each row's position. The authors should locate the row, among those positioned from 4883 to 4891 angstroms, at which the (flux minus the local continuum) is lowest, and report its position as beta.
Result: 4883.76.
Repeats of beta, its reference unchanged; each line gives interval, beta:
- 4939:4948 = 4940.31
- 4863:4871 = 4864.68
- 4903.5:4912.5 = 4904.04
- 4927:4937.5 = 4935.76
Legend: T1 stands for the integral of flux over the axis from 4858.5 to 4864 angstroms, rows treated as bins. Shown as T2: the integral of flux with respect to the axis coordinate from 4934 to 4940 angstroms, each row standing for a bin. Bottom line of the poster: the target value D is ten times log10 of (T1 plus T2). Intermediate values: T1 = 33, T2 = 37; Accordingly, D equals 18.5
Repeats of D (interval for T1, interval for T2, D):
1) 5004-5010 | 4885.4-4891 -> 18.4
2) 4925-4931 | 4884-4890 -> 18.9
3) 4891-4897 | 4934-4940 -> 19.0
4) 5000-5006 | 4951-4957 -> 18.2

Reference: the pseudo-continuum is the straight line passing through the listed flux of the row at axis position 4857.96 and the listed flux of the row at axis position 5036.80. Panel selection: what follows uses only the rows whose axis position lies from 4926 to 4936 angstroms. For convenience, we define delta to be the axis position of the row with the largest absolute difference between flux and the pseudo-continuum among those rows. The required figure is 4930.08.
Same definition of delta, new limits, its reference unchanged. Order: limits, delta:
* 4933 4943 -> 4934.63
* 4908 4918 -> 4915.35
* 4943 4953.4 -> 4949.42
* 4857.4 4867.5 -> 4861.32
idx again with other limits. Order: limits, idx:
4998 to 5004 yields 4998.67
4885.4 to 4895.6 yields 4893.89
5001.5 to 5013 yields 5010.19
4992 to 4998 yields 4994.07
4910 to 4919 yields 4915.35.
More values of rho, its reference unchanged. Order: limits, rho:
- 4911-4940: -0.8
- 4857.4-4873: -0.7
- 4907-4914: -0.2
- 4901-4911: -0.2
